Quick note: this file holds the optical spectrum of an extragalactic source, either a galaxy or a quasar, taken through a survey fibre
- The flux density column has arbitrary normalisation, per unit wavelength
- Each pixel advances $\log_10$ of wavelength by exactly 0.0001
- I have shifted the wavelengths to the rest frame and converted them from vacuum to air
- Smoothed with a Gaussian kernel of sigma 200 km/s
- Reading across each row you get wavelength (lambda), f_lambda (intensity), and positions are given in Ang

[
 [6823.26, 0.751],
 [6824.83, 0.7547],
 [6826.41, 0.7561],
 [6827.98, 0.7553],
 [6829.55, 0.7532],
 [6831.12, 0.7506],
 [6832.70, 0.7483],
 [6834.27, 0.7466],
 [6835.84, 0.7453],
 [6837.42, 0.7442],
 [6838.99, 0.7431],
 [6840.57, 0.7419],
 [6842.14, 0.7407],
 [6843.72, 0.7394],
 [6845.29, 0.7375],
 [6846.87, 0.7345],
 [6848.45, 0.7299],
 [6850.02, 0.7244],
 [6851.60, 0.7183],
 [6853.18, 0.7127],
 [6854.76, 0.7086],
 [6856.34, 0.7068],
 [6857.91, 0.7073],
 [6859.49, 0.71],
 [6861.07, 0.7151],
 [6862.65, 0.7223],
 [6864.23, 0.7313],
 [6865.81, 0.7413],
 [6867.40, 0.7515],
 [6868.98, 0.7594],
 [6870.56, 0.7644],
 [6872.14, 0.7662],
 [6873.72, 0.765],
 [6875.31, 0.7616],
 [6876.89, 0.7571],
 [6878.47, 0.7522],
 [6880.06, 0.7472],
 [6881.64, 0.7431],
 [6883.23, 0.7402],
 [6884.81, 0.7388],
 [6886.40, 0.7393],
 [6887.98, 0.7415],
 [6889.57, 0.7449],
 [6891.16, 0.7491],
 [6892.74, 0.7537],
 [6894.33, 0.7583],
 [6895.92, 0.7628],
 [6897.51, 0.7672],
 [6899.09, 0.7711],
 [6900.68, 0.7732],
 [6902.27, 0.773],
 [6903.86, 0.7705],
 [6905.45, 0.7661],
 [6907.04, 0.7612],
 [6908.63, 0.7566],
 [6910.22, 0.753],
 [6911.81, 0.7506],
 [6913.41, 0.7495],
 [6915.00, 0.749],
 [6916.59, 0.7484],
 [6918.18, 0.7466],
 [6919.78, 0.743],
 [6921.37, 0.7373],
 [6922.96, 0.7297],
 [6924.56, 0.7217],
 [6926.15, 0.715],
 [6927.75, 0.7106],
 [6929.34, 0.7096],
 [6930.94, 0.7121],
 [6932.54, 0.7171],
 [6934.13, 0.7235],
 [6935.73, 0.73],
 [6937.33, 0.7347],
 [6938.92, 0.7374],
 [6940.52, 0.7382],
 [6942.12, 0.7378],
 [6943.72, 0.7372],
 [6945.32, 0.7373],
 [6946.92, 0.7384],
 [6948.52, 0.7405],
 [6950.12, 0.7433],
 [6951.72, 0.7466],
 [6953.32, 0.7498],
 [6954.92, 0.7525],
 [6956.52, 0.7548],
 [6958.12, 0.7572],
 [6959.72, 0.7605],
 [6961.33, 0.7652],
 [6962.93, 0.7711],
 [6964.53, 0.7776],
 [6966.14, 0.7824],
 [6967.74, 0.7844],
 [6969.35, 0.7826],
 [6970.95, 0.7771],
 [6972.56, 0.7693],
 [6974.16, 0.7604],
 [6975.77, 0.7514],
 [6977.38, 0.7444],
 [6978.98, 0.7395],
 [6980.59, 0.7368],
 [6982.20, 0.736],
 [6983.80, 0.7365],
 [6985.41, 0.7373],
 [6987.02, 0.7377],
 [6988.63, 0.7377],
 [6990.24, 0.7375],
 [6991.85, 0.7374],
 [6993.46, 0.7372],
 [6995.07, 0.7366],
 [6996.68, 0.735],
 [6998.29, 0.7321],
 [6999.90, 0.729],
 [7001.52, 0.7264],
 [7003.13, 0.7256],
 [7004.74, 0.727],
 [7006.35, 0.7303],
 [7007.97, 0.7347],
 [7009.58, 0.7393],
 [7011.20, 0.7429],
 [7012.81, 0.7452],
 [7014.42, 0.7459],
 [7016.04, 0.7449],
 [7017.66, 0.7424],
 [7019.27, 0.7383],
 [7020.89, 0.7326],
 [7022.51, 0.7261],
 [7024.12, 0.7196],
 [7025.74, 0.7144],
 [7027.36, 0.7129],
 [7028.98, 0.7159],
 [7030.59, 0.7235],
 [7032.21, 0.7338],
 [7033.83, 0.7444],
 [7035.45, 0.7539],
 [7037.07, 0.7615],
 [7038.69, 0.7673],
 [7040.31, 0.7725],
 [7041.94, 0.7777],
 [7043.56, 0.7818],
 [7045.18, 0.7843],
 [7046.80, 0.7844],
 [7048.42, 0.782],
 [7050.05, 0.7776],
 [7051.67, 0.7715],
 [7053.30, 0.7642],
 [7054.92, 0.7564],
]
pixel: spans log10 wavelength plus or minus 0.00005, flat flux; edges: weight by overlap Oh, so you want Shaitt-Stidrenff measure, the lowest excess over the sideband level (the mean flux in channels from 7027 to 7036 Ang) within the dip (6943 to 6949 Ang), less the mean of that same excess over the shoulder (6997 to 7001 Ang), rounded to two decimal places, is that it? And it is 0.01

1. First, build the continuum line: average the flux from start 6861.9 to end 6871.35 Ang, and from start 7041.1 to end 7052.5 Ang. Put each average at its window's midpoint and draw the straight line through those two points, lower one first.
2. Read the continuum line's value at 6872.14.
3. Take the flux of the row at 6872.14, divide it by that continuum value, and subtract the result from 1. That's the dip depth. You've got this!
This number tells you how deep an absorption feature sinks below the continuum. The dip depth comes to -0.027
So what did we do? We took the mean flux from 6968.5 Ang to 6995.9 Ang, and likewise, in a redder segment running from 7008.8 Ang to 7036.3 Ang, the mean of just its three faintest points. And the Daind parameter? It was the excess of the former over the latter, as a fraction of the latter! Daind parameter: 0.045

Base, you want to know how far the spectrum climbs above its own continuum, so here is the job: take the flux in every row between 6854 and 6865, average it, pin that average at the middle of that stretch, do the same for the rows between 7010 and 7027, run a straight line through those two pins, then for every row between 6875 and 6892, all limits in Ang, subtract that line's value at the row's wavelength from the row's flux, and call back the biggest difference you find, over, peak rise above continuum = 0.045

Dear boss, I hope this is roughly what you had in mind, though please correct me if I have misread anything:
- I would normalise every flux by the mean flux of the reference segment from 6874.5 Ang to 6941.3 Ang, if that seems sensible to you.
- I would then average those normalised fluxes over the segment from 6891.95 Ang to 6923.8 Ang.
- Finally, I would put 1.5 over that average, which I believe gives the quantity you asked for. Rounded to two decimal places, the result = 1.48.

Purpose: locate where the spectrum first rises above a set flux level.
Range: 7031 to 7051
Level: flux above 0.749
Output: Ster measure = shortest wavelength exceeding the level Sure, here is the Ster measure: 7035.45 Ang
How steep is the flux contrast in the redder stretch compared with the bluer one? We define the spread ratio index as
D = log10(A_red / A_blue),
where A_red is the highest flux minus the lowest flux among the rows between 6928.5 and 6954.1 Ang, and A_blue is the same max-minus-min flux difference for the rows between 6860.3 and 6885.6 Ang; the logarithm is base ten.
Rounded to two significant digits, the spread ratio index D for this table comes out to -0.10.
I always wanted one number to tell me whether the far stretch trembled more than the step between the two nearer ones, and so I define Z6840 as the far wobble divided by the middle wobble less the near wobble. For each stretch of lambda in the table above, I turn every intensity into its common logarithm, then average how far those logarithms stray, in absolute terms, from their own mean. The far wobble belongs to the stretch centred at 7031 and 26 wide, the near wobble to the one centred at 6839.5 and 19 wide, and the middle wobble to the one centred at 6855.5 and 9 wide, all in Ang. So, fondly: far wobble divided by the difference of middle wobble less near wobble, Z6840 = -17.7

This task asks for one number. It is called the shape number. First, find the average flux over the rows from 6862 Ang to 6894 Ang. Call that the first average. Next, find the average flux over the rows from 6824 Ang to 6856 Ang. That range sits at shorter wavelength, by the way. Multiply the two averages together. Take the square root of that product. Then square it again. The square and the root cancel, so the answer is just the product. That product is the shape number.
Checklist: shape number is 0.553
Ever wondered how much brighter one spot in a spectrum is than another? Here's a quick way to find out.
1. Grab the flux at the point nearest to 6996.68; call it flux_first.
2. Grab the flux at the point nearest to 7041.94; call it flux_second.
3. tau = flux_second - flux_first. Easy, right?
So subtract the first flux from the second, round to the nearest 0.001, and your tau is 0.043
